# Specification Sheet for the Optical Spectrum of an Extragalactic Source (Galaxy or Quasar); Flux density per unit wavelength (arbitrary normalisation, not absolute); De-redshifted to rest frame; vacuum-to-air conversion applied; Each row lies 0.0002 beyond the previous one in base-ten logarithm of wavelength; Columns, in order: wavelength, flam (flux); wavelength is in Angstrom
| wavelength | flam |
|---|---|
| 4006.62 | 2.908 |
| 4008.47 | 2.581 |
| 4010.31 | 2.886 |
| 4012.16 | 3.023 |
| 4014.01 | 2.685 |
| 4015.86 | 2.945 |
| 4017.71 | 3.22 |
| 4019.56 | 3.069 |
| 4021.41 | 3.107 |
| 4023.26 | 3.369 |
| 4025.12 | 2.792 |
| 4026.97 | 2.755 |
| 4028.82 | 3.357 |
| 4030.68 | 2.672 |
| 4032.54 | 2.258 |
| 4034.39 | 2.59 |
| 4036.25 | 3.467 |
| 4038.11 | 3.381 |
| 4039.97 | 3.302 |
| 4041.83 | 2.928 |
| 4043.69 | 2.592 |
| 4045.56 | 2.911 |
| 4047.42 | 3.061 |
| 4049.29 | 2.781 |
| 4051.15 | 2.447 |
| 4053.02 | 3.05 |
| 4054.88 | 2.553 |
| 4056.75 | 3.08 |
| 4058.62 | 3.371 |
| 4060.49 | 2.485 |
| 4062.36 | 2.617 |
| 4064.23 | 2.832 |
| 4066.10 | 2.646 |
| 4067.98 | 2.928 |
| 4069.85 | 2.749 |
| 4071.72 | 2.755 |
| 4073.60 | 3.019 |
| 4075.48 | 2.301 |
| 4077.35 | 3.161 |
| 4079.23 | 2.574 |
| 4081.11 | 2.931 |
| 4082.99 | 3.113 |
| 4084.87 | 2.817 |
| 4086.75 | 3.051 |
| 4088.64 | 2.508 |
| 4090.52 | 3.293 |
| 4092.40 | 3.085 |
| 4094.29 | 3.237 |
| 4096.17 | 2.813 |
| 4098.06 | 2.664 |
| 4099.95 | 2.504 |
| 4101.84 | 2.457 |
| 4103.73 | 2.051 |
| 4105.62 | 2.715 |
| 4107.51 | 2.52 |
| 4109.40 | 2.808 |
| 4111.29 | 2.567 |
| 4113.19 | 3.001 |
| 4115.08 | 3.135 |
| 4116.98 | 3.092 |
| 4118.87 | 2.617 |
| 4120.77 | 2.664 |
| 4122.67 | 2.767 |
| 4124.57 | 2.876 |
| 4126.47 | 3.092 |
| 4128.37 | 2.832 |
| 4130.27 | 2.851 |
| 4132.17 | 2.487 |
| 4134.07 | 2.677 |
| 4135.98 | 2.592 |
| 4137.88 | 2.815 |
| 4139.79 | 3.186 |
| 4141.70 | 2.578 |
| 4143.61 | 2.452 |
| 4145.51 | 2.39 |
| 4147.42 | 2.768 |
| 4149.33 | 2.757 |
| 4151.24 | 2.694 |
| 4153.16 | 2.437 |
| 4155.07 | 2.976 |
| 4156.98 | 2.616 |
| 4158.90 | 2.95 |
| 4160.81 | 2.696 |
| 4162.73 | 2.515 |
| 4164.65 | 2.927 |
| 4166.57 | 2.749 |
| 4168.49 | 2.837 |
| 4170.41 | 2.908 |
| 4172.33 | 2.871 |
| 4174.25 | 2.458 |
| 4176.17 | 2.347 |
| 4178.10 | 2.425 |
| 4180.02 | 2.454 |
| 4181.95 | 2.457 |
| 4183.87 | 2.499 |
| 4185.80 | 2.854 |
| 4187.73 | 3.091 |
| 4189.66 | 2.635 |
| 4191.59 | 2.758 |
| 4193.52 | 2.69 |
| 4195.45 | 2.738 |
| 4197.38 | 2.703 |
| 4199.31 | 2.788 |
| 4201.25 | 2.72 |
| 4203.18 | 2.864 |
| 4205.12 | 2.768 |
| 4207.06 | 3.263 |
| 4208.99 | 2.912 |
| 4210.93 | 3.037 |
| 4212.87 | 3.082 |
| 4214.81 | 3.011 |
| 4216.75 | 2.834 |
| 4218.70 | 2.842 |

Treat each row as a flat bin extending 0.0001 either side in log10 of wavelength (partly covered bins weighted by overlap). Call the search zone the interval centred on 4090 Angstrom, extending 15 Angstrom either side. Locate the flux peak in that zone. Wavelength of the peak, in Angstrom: 4090.52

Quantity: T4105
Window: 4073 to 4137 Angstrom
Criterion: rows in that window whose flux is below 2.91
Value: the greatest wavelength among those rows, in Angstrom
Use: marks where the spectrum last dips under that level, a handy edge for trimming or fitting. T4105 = 4135.98 Angstrom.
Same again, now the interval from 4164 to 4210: 4205.12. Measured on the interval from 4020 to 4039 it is 4034.39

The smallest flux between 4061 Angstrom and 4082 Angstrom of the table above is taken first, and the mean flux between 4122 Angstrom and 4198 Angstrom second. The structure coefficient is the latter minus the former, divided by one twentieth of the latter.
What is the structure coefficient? 3.0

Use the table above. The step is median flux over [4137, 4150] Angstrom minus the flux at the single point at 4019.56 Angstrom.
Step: -0.3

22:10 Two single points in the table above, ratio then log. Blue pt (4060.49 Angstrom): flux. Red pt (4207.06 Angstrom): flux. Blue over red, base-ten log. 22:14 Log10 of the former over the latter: -0.12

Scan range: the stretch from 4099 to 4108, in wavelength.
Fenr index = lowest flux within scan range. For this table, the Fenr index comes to 2.051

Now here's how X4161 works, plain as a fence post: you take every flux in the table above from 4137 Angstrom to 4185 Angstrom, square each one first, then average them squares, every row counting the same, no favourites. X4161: 7.18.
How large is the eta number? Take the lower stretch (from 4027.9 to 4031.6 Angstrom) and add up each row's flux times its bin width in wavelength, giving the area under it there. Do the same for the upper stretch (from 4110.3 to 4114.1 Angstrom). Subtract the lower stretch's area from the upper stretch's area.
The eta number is -0.6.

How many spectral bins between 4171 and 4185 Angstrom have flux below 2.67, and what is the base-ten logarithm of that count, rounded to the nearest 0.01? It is 0.78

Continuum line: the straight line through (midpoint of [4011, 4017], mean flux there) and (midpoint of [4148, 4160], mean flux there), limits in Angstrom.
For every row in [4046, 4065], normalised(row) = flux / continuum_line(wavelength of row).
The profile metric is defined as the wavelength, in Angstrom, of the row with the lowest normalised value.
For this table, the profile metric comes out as 4051.15 Angstrom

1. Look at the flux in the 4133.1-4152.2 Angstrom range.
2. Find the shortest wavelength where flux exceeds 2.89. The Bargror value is 4139.79 Angstrom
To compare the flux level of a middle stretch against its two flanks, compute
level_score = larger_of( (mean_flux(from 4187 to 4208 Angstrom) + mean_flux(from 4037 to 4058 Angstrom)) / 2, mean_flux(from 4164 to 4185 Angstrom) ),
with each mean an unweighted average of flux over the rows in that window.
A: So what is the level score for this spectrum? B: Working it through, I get 2.87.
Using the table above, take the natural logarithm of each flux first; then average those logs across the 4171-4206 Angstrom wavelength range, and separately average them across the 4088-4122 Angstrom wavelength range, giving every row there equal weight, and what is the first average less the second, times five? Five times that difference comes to -0.14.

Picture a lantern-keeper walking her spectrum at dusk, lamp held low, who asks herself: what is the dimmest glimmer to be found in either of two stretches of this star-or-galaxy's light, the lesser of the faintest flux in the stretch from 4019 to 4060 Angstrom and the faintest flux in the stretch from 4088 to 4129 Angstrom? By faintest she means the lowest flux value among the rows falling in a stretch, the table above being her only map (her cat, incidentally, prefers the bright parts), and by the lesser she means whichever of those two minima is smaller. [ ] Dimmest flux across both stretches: 2.05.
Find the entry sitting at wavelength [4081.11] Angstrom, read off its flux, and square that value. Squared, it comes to 8.6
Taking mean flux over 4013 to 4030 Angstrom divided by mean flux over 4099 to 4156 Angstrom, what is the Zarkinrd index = 1.12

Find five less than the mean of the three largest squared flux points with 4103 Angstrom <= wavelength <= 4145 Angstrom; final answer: 4.8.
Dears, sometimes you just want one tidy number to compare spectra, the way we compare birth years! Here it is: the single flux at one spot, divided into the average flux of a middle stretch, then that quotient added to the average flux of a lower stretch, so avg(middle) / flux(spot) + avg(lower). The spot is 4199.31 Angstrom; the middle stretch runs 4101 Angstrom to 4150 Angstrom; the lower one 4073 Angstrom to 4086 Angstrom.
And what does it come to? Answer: 3.82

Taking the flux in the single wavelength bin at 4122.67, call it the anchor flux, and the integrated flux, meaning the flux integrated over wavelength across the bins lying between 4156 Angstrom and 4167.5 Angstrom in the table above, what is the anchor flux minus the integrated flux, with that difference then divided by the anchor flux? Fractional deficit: -10.4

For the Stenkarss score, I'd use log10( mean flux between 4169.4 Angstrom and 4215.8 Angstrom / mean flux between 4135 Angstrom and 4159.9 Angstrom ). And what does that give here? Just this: 0.009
